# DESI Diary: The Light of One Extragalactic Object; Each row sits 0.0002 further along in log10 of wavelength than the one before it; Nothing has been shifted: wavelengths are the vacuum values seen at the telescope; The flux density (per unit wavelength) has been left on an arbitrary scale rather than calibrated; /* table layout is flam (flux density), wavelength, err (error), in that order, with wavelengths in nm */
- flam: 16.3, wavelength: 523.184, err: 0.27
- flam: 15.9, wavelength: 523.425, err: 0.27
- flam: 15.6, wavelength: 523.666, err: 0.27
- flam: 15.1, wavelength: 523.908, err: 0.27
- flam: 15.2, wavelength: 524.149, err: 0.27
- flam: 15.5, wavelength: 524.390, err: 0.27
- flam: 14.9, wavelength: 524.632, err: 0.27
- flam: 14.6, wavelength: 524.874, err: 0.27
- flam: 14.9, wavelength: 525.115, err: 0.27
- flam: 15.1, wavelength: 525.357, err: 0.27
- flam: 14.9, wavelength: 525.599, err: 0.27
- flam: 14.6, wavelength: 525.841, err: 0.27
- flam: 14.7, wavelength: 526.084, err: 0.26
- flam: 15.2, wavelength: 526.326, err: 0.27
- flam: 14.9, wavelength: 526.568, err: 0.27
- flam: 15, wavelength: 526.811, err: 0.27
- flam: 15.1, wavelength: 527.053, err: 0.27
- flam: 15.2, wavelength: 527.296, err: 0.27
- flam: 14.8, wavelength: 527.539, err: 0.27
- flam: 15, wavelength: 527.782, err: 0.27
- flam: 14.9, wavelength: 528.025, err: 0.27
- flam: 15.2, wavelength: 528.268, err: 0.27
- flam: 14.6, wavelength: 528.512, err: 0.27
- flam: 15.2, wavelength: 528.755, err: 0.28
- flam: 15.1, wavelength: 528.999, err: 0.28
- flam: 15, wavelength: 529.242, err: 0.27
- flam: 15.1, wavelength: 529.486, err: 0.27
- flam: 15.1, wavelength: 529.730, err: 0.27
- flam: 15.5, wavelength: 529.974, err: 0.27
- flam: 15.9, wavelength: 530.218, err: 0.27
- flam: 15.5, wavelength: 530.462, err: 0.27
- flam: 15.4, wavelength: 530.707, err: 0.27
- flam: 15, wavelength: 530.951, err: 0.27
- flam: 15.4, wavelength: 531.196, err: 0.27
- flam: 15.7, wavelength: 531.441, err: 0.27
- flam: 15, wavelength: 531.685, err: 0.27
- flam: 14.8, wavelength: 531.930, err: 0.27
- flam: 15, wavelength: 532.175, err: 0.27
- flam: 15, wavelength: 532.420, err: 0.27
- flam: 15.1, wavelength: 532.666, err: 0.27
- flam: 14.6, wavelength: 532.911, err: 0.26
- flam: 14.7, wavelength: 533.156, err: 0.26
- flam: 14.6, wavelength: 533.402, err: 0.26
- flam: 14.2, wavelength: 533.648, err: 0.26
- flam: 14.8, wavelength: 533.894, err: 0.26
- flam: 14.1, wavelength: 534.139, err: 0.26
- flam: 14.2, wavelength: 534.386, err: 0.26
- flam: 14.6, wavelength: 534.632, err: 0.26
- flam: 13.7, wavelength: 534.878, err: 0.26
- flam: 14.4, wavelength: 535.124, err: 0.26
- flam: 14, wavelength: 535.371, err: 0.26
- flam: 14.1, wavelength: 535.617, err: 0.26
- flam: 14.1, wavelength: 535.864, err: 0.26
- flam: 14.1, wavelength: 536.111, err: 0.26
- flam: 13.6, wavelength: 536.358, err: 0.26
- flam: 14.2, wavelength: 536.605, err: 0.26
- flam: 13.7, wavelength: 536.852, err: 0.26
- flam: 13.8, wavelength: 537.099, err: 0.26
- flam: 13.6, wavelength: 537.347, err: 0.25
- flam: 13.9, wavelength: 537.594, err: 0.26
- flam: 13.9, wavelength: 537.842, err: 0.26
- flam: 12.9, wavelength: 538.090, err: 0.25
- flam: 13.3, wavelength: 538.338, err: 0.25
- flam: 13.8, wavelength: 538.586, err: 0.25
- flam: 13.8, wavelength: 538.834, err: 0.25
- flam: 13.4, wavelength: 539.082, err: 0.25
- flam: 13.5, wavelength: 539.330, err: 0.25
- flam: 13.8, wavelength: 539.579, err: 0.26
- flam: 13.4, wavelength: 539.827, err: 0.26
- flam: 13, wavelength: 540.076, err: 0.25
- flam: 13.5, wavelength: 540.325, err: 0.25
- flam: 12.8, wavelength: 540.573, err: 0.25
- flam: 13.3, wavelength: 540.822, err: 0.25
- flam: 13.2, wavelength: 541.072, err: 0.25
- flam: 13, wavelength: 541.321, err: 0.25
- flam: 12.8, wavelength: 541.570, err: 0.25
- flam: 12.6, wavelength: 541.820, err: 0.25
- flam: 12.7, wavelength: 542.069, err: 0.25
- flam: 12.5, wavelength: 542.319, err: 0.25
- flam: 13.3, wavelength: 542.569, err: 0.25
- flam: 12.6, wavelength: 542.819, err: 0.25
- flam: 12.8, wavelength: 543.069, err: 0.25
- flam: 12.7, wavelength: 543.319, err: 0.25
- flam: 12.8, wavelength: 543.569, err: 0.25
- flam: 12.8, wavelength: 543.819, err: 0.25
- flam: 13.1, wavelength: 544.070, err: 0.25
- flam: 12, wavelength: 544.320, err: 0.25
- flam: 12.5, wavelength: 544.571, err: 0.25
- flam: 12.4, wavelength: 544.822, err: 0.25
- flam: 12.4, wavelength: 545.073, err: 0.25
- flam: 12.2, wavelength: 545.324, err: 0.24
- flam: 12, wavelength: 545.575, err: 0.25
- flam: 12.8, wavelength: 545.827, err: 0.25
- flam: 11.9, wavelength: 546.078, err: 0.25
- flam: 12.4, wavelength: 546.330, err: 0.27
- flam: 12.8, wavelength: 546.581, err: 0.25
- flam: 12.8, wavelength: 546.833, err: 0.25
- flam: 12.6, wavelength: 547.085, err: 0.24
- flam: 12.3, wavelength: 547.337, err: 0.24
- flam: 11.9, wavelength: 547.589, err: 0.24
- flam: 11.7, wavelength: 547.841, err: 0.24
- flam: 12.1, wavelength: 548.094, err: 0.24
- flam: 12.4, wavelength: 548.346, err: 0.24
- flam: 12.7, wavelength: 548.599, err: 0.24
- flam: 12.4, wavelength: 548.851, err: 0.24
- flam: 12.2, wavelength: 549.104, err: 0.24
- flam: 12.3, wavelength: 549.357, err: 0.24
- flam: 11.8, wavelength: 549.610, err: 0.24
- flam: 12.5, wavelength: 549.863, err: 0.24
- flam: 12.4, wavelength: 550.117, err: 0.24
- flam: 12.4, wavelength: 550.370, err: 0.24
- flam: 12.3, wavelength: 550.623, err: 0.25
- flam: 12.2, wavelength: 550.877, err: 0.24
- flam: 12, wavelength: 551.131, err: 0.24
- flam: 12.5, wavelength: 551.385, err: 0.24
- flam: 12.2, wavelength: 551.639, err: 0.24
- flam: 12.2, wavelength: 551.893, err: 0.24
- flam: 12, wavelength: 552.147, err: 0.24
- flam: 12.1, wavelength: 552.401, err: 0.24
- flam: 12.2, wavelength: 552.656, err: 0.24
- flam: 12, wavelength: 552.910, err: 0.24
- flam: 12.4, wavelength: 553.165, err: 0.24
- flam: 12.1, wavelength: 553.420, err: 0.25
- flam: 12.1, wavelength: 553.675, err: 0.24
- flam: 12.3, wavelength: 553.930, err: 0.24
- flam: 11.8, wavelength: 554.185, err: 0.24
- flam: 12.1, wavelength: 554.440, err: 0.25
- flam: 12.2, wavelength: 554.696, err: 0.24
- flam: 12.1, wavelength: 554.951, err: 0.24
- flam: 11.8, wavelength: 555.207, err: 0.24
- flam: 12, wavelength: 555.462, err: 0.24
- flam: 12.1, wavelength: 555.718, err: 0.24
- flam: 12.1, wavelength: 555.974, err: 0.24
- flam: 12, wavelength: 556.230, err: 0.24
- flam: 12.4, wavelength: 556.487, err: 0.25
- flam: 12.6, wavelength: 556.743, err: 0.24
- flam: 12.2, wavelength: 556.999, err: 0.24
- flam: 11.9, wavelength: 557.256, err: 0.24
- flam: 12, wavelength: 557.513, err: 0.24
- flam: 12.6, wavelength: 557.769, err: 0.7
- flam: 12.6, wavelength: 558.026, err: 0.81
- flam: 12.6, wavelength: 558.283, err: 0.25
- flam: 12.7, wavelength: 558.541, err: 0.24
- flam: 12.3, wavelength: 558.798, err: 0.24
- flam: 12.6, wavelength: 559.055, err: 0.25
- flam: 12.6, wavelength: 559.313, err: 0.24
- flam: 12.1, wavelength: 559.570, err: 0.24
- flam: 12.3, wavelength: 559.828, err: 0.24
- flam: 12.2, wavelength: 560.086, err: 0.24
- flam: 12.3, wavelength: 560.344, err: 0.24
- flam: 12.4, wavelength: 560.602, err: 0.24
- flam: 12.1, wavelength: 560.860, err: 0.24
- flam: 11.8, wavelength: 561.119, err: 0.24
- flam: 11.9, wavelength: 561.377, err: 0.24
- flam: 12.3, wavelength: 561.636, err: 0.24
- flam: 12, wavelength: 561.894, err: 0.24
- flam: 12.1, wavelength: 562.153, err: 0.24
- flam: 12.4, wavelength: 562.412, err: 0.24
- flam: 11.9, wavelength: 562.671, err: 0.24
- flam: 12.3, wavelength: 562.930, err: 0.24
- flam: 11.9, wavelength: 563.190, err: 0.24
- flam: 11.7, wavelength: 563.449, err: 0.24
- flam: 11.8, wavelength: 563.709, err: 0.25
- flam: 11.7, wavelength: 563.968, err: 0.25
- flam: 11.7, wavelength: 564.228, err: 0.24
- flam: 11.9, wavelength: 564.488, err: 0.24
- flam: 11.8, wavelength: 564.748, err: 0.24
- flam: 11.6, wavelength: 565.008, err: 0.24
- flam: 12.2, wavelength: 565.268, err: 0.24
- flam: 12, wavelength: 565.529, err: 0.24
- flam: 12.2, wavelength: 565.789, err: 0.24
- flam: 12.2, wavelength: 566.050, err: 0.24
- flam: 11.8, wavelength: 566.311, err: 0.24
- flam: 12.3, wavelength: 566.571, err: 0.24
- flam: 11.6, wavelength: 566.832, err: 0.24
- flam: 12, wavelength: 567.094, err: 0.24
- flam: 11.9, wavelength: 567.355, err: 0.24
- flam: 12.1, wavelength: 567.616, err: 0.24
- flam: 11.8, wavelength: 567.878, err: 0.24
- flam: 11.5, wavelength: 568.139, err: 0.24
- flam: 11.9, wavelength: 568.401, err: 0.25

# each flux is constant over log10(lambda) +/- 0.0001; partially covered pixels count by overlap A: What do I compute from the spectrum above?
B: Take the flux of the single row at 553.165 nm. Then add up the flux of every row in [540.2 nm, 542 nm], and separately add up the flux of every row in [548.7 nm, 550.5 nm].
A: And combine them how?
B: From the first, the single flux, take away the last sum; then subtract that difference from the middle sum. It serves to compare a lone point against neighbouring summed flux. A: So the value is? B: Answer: 165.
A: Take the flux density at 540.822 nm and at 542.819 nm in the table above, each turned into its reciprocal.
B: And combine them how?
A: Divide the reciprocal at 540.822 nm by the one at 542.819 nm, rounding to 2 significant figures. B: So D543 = 0.95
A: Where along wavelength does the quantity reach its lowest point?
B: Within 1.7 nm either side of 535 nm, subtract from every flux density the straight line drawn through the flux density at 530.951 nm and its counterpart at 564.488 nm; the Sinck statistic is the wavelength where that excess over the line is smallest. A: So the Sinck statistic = 534.878 nm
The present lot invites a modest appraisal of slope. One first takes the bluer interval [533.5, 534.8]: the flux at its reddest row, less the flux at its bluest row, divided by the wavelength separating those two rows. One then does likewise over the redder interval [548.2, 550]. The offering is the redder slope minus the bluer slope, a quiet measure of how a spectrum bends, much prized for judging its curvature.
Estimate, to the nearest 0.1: -0.3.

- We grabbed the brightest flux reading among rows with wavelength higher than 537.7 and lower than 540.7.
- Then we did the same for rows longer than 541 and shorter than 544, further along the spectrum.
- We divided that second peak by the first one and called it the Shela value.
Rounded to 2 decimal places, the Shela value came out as 0.96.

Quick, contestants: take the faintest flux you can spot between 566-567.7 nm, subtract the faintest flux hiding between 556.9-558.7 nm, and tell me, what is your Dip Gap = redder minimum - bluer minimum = -0.3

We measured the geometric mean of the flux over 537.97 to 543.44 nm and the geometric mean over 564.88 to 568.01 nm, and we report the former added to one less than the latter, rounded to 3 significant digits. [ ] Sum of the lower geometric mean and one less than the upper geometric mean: 24.1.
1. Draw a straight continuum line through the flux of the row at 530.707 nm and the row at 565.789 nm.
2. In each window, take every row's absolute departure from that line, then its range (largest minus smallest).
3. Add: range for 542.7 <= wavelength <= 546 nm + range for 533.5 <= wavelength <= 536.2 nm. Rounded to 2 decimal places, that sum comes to 2.09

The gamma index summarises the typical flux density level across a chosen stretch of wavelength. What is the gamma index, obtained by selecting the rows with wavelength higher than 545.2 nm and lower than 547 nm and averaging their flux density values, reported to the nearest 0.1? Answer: 12.4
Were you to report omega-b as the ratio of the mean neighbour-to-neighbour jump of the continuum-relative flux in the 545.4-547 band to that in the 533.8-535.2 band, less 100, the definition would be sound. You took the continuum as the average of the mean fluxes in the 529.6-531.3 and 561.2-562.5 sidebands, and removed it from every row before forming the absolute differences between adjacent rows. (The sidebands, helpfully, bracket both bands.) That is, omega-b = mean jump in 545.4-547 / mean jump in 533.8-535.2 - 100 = -99.1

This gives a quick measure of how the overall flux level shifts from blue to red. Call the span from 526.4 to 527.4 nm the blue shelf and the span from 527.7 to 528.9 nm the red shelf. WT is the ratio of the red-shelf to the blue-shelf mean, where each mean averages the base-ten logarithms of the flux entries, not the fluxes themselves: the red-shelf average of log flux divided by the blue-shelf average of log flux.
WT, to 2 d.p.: 1.00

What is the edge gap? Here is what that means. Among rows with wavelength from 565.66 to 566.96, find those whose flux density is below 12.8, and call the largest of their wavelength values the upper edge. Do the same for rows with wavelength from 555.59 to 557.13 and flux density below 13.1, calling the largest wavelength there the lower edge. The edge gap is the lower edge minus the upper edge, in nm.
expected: -9.83 nm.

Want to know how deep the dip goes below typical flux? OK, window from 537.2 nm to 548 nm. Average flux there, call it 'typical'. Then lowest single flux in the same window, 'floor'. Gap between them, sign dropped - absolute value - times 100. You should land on 117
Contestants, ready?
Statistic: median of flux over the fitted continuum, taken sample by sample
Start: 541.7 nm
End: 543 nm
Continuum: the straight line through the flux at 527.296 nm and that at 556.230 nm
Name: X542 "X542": 0.93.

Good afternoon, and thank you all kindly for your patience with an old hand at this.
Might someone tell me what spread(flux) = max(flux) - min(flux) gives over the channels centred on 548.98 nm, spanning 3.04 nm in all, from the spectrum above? 1.00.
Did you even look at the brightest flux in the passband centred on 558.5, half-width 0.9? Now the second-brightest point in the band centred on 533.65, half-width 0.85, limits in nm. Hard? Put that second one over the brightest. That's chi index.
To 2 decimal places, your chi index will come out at 1.16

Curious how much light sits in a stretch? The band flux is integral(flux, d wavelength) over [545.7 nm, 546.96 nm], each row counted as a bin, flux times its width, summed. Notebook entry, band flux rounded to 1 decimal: 15.8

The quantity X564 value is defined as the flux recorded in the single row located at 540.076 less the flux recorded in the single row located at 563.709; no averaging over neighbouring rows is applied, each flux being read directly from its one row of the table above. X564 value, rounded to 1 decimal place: 1.2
